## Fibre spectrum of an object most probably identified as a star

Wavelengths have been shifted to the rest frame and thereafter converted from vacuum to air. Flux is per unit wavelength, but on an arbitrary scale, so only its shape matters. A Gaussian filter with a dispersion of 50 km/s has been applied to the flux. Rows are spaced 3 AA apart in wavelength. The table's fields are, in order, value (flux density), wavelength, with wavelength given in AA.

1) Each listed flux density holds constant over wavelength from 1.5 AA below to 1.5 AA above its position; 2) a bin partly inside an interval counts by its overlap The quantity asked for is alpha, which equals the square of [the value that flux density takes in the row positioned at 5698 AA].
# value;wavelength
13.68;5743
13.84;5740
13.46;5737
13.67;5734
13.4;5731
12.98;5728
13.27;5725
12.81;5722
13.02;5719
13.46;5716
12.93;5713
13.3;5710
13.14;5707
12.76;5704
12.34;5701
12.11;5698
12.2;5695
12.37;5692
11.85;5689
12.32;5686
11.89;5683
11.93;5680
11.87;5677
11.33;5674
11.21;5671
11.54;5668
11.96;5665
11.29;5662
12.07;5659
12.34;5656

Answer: 147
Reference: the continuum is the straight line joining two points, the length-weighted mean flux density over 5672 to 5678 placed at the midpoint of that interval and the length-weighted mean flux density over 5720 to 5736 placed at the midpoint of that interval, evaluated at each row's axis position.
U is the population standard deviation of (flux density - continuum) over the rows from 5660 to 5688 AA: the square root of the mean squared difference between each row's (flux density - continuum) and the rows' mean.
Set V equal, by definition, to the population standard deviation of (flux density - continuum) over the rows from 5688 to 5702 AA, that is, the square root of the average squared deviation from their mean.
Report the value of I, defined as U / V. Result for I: 1.7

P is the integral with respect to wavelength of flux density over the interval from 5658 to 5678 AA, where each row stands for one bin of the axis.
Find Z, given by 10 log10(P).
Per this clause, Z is 23.7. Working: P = 232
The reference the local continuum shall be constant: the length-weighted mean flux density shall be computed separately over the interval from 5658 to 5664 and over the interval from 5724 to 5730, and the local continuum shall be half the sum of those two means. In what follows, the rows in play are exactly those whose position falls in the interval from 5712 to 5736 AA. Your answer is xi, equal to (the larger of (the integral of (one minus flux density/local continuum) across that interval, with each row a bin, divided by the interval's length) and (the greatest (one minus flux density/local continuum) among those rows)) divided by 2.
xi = -0.016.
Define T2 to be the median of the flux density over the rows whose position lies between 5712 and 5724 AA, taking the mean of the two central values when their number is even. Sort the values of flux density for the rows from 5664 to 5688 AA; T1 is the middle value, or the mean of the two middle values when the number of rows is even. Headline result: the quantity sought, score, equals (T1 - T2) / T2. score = -0.08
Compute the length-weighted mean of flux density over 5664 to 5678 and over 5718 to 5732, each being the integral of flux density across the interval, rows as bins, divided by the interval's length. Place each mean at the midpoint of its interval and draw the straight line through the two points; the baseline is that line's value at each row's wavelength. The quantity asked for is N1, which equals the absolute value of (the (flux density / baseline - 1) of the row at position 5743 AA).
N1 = 0.006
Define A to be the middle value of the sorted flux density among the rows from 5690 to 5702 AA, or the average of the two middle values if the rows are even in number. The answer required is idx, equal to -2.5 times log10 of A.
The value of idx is -2.72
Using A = 12.3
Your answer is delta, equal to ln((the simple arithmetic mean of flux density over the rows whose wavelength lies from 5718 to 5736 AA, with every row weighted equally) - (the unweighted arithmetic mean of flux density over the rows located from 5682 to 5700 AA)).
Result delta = 0.1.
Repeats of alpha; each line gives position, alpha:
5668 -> 133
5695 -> 149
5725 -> 176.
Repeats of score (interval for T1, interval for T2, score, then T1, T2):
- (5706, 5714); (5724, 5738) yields -0.02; 13.1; 13.4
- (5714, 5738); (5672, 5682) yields 0.12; 13.3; 11.9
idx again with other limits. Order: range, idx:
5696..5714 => -2.77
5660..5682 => -2.66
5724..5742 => -2.82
